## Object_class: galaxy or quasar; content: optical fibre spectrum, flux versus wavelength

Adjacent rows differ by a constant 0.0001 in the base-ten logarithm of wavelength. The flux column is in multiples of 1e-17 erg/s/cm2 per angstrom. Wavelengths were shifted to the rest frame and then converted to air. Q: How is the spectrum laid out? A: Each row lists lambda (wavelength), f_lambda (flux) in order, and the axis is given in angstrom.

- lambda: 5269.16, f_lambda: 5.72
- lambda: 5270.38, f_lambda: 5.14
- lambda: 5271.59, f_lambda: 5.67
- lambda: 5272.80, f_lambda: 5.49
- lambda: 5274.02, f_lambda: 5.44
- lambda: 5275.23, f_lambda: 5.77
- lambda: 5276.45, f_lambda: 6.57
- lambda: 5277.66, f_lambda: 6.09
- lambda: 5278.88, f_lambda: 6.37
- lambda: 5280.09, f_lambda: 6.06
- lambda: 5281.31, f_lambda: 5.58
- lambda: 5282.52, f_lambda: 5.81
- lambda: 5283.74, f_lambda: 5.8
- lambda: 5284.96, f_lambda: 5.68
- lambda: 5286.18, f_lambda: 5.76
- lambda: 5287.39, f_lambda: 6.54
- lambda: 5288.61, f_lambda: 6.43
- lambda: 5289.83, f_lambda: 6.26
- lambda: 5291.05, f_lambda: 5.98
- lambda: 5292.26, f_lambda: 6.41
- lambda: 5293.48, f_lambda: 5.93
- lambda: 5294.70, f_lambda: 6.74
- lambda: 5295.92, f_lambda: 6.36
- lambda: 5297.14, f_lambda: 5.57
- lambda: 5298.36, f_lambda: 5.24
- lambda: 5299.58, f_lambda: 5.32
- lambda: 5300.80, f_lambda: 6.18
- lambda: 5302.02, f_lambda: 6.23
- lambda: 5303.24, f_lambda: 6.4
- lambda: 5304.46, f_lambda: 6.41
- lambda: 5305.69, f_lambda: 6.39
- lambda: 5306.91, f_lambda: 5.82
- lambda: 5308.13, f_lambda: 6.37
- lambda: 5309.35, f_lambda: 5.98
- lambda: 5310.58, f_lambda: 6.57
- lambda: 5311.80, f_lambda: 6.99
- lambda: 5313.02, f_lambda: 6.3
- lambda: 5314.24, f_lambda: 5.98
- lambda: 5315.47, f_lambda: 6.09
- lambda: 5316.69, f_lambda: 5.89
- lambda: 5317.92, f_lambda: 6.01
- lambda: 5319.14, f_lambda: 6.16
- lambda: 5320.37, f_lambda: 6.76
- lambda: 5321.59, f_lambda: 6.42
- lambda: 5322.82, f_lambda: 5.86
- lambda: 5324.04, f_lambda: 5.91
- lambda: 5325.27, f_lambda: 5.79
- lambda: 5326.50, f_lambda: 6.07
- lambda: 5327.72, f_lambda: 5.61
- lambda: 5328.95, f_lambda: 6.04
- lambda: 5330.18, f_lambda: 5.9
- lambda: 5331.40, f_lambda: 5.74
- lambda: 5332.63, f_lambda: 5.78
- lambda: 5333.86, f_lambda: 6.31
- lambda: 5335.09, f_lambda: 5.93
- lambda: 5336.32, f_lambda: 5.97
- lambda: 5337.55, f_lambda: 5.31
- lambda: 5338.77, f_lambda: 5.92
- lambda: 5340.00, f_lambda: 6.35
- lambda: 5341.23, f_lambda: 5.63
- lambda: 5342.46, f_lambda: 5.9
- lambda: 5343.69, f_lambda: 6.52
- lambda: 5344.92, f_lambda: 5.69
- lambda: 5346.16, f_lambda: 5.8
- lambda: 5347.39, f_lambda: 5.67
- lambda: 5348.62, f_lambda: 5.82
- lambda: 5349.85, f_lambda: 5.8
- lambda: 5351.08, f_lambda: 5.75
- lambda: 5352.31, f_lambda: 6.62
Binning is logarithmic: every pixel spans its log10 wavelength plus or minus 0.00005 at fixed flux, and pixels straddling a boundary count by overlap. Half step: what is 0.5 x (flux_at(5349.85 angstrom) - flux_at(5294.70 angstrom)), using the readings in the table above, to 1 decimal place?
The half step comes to -0.5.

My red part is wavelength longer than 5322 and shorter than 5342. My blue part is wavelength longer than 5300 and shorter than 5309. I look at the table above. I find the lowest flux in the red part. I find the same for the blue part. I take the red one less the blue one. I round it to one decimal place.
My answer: -0.5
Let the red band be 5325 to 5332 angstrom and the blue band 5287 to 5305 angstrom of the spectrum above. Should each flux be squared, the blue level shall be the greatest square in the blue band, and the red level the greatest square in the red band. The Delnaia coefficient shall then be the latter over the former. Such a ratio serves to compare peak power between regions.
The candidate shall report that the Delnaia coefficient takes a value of 0.81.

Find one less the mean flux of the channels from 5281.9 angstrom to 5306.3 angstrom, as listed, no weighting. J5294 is -5.1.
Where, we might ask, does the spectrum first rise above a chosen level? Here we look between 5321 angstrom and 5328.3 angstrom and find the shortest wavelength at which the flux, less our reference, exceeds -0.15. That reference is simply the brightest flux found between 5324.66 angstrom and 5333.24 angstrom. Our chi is 5321.59 angstrom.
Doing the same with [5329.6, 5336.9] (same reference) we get 5333.86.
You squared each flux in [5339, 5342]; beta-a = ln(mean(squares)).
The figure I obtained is 3.58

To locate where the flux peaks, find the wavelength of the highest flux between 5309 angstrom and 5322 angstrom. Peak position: 5311.80 angstrom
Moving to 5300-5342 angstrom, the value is 5311.80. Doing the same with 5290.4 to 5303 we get 5294.70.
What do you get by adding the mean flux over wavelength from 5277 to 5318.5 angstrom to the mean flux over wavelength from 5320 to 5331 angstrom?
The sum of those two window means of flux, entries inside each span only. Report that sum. 12.1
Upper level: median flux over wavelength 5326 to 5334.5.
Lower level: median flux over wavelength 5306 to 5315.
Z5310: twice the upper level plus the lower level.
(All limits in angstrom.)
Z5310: 18.1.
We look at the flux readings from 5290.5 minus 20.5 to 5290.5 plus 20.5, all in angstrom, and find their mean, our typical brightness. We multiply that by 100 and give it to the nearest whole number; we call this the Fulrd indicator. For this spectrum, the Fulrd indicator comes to 601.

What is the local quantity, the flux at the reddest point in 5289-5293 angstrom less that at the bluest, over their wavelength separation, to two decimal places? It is 0.06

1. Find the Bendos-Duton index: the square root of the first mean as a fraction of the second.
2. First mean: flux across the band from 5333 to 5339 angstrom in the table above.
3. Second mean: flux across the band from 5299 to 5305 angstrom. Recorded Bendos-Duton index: 0.98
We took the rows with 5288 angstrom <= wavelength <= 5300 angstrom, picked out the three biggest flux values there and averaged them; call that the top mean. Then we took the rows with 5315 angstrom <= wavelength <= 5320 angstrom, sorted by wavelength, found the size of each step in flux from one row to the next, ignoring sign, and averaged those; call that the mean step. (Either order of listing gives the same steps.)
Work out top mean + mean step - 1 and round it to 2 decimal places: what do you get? 5.68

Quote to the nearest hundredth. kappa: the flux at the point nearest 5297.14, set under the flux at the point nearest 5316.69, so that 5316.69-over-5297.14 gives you 1.06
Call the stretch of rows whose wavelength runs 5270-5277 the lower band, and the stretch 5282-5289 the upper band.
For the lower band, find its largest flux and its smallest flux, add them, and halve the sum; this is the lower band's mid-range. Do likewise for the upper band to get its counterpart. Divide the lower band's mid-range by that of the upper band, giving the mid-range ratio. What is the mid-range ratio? 0.96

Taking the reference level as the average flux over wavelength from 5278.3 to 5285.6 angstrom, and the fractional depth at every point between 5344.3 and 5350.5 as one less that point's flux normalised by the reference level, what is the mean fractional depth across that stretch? 0.02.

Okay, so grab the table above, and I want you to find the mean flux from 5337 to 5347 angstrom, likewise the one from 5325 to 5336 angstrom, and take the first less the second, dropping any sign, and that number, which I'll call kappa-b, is 0.02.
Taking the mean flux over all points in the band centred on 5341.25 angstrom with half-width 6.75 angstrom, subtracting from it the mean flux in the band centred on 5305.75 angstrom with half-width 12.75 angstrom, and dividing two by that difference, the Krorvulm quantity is -8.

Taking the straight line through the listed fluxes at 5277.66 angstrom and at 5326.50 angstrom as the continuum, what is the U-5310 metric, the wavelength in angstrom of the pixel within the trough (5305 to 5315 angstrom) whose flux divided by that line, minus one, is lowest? 5306.91 angstrom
